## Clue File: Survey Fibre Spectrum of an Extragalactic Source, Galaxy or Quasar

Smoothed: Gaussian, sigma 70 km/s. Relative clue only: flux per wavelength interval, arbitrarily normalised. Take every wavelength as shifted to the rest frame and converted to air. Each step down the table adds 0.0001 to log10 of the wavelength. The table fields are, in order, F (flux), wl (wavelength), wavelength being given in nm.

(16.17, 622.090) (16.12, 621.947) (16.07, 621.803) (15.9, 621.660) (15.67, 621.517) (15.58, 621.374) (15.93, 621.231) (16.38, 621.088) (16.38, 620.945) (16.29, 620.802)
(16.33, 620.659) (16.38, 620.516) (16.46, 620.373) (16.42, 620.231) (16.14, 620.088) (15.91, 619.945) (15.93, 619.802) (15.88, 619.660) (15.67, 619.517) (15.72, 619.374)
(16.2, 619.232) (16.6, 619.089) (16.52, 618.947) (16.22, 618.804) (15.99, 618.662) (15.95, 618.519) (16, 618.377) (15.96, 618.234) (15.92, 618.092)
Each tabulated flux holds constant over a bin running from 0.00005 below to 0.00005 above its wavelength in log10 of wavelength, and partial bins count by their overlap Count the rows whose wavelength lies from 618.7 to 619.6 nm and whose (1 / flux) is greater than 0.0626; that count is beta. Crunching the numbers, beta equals 2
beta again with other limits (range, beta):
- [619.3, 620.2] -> 5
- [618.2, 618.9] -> 2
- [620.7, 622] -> 4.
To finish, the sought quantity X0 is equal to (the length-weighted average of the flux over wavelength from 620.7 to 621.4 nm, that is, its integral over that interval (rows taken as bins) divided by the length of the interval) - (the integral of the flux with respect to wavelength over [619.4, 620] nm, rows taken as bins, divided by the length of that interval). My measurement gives 0.3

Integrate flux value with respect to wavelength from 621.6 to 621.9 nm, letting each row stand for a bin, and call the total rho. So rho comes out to 4.789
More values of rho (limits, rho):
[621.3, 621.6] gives 4.696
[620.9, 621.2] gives 4.896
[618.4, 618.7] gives 4.789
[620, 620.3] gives 4.870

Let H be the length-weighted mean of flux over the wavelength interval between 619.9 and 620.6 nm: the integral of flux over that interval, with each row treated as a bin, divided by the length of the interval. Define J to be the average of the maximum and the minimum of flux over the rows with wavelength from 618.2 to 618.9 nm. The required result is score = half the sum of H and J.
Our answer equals 16.18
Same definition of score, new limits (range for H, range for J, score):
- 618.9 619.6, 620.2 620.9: 16.25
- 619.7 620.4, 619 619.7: 16.15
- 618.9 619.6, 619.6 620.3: 16.14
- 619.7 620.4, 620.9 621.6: 16.07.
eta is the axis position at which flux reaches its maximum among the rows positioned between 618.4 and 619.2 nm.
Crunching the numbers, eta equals 619.089 nm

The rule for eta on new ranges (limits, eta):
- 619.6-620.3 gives 620.231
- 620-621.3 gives 620.373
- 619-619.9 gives 619.089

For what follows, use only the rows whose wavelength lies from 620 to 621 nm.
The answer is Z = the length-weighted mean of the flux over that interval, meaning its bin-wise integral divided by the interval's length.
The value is 16.34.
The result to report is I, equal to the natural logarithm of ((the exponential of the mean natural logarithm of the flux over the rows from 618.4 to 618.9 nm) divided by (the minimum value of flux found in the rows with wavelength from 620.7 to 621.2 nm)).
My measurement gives -0.015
